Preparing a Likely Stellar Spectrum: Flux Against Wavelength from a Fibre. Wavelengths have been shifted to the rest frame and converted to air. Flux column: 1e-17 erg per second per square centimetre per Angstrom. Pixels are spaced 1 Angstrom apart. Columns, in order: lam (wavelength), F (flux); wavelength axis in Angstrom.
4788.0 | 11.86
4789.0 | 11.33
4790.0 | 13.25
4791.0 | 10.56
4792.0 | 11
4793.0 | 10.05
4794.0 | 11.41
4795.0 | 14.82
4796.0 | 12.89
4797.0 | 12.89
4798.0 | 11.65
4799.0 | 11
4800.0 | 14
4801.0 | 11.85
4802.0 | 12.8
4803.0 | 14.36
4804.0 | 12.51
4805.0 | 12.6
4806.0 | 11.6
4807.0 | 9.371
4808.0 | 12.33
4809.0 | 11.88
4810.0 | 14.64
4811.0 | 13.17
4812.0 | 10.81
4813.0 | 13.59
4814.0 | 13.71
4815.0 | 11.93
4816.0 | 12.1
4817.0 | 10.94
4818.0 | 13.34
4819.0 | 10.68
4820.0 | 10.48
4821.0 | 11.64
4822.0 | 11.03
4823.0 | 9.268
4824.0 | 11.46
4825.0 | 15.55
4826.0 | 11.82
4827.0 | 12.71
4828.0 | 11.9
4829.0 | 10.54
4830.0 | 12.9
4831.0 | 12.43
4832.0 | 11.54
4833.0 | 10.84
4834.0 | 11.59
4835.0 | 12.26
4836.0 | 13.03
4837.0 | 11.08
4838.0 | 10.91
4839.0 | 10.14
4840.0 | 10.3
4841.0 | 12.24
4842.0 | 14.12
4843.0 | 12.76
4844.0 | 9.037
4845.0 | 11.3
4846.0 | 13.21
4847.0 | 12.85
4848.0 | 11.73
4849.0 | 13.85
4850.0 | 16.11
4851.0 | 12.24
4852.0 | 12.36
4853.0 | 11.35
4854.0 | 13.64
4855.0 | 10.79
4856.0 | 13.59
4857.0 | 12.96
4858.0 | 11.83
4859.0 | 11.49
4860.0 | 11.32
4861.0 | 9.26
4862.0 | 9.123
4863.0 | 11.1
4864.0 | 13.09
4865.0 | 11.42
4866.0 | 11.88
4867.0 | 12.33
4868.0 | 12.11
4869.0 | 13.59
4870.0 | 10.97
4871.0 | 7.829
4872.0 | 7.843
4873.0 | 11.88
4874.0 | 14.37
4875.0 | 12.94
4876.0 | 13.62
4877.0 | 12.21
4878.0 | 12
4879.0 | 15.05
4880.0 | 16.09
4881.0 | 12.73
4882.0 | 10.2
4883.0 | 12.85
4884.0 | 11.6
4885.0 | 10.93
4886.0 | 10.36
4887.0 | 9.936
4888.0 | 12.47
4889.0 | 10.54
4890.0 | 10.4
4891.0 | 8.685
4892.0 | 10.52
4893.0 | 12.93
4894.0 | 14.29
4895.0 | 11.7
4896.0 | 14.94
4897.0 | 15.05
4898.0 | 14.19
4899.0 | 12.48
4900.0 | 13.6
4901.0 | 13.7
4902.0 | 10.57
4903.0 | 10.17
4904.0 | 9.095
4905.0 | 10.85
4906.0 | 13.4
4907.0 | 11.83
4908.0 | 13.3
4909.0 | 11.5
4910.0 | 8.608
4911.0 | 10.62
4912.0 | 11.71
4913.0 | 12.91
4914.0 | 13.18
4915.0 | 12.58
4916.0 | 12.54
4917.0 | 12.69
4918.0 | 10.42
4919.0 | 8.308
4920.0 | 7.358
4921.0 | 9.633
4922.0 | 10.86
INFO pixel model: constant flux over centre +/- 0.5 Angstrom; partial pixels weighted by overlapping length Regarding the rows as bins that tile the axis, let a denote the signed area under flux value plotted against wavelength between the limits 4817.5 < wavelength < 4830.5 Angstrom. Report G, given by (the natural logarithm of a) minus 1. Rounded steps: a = 153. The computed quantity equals 4.0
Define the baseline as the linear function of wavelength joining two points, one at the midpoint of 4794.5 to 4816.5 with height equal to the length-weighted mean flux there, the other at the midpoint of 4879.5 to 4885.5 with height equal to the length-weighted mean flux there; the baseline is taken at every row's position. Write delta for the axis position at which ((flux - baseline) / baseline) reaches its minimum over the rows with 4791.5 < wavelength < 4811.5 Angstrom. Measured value 4807.0 Angstrom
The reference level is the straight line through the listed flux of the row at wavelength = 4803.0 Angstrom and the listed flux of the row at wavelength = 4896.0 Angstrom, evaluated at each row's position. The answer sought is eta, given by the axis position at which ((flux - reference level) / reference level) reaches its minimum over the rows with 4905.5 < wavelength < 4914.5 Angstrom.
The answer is 4910.0 Angstrom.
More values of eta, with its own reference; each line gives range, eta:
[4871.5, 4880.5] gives 4872.0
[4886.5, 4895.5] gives 4891.0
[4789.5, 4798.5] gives 4793.0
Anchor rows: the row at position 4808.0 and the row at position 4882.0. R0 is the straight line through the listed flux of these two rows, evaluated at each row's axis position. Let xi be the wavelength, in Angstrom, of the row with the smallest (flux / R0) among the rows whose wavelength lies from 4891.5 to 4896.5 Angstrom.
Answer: 4892.0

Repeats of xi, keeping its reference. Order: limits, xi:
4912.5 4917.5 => 4916.0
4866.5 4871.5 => 4871.0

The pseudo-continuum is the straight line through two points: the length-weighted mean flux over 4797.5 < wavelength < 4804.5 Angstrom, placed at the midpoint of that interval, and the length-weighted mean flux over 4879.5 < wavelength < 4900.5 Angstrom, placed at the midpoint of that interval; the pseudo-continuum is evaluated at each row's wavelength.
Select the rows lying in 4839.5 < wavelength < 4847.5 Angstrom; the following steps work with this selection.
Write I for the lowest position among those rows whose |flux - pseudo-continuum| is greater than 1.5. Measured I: 4840.0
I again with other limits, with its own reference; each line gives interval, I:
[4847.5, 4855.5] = 4850.0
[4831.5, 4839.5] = 4833.0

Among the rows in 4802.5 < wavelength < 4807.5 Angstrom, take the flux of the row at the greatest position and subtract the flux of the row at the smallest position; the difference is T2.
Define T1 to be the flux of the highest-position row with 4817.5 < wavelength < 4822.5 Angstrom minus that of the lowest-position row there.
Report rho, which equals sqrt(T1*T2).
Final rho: 3.4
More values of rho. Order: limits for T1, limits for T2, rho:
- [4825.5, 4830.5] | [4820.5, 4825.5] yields 2.1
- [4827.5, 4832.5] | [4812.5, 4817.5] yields 1.0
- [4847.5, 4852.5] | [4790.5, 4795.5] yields 1.6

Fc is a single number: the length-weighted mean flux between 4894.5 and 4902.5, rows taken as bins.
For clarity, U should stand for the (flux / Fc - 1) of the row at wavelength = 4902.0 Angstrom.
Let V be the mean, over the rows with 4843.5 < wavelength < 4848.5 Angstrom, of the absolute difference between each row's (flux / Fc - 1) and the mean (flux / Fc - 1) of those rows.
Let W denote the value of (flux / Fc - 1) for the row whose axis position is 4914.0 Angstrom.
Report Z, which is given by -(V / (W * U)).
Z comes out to -58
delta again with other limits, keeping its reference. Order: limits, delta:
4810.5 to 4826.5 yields 4823.0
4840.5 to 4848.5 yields 4844.0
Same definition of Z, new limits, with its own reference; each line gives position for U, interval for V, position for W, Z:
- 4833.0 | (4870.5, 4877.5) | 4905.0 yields -5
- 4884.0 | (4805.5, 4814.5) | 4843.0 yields -19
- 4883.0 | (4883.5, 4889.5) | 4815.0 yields -16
